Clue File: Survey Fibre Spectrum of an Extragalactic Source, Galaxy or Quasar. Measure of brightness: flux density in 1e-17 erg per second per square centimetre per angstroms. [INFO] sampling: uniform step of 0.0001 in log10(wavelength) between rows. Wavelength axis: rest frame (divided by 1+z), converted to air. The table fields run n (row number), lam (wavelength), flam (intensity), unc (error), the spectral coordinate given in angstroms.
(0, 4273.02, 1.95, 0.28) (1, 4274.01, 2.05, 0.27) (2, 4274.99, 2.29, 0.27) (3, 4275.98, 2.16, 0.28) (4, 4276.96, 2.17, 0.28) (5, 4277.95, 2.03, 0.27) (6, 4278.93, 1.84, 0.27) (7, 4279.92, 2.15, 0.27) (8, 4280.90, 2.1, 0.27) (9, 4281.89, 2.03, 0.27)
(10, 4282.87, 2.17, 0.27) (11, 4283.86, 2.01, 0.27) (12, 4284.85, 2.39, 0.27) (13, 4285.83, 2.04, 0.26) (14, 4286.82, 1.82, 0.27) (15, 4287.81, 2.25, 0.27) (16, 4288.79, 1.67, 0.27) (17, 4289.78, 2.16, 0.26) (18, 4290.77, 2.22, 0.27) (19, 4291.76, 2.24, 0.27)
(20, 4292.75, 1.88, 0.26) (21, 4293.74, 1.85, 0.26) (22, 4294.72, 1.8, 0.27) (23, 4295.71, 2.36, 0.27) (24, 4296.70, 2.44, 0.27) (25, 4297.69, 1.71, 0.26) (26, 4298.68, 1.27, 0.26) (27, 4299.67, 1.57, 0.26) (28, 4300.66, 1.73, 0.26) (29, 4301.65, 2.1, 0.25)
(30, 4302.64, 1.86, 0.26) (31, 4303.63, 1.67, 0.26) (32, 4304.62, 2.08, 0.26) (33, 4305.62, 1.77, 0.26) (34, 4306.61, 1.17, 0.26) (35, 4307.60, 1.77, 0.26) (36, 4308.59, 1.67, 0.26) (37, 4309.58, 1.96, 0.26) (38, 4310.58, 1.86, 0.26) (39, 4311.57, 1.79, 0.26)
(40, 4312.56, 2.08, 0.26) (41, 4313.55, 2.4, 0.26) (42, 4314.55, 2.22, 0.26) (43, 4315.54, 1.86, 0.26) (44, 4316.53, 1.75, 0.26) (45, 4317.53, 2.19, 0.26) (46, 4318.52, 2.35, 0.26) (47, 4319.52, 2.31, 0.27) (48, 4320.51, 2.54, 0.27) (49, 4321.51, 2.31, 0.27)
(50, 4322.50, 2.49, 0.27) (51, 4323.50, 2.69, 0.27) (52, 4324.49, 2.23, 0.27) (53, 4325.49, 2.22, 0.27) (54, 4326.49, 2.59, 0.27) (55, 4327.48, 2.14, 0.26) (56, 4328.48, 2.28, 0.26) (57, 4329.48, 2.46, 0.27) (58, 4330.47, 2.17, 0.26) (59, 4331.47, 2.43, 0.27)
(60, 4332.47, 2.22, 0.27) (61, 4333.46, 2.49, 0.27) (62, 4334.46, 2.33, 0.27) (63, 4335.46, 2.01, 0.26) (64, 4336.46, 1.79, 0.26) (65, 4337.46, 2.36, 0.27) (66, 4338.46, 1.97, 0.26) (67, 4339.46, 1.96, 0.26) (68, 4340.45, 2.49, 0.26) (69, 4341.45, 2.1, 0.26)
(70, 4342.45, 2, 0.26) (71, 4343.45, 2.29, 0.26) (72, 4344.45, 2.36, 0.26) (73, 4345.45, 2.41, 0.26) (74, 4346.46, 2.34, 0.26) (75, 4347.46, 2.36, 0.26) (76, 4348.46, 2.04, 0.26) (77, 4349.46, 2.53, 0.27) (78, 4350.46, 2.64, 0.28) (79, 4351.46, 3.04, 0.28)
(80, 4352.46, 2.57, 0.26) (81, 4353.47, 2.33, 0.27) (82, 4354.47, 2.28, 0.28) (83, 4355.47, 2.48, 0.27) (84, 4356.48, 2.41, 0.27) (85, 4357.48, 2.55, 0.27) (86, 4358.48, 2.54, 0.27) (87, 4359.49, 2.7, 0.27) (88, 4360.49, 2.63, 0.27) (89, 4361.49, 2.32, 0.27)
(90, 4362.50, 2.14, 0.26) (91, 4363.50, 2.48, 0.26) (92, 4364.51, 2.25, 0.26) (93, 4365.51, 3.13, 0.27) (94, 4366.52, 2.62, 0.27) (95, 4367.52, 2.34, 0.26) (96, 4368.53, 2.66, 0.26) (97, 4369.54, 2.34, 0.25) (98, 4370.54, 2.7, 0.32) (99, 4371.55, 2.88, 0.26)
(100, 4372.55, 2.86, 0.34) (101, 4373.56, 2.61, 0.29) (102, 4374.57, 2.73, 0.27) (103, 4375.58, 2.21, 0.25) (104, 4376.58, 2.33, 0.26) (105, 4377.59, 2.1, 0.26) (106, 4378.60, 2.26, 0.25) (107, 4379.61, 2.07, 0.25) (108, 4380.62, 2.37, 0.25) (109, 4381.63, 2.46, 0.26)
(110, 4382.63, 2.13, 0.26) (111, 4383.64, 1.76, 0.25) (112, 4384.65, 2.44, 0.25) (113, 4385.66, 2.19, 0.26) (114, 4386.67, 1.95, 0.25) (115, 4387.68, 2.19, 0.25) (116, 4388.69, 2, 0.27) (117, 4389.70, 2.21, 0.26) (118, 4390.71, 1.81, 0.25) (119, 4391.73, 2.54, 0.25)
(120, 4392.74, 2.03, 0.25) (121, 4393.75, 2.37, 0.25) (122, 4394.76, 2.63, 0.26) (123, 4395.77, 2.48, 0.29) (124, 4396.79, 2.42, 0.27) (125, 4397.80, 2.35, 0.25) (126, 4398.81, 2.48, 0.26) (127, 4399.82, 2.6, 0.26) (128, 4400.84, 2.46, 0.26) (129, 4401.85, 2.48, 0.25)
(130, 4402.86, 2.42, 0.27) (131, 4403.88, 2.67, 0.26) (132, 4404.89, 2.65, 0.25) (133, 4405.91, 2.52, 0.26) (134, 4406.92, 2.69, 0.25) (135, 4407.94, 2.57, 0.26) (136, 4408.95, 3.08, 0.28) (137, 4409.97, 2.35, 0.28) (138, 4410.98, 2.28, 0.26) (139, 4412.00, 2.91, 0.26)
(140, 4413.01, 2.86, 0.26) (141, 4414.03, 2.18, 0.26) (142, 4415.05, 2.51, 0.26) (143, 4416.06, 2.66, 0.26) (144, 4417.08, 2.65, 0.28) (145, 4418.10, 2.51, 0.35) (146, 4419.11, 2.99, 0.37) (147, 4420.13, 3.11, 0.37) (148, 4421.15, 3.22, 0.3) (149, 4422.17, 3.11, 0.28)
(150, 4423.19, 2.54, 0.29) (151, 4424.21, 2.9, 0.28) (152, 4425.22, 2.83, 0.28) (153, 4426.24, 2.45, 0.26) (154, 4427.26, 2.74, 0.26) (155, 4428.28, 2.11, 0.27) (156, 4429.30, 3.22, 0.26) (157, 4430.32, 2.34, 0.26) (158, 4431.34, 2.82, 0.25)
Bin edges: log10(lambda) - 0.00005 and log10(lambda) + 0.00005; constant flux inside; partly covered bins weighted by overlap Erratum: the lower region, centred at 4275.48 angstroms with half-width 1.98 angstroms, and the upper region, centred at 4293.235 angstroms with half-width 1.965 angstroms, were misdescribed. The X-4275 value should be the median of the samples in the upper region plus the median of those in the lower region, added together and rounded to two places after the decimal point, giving 4.03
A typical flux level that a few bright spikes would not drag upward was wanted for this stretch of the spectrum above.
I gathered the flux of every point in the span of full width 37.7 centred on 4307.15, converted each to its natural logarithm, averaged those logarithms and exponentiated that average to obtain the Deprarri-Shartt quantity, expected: 2.0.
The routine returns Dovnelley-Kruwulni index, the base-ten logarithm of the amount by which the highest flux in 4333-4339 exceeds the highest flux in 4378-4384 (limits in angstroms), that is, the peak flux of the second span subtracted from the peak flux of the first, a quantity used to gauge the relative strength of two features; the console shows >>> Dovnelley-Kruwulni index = -1.5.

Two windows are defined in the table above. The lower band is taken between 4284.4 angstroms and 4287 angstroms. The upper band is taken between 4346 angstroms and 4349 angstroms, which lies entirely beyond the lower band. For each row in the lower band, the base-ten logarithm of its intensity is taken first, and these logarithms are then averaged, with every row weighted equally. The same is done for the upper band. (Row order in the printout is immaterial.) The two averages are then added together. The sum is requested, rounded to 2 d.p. 0.67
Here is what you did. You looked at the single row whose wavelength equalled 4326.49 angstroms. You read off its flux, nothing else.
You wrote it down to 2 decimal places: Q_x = 2.59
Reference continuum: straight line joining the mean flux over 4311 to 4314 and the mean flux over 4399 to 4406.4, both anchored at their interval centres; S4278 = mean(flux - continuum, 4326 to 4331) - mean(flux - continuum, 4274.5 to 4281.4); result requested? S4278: -0.031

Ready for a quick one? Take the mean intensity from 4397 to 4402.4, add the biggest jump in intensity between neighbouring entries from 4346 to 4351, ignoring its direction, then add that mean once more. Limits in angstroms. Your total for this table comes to 5.4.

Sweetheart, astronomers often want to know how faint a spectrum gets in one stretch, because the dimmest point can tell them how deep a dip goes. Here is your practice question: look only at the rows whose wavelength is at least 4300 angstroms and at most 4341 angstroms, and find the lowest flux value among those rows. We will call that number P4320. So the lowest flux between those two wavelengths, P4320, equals 1.17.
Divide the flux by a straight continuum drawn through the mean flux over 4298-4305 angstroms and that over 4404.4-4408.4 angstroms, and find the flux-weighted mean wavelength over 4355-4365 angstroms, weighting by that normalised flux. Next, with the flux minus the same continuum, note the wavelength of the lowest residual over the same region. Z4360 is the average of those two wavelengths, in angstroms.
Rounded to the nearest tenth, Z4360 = 4361.2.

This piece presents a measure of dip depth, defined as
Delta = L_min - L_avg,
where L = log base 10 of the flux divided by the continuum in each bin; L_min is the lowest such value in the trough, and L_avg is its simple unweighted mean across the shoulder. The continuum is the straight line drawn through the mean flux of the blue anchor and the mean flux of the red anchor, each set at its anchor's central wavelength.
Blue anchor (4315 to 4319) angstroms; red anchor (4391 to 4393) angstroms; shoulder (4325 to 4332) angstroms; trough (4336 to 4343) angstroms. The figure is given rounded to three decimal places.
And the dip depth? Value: -0.118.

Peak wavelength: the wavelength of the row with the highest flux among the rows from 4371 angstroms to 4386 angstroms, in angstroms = 4371.55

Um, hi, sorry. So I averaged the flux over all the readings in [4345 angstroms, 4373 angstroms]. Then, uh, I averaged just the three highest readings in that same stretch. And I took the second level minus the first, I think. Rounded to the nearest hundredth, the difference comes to 0.50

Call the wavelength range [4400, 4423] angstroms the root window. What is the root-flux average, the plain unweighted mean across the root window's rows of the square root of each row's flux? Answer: 1.63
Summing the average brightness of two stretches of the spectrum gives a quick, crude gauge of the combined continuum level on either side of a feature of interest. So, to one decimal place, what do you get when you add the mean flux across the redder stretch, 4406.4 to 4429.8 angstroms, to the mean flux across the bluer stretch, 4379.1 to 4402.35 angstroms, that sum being 5.0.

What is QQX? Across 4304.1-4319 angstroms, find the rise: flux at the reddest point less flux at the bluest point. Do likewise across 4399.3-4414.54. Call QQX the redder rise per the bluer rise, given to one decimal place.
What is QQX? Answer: -1.6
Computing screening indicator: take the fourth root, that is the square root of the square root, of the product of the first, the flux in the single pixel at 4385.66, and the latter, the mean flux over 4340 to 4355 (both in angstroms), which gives 1.51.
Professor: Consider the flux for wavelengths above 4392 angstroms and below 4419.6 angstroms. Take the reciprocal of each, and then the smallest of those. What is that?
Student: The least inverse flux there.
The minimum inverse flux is 0.325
